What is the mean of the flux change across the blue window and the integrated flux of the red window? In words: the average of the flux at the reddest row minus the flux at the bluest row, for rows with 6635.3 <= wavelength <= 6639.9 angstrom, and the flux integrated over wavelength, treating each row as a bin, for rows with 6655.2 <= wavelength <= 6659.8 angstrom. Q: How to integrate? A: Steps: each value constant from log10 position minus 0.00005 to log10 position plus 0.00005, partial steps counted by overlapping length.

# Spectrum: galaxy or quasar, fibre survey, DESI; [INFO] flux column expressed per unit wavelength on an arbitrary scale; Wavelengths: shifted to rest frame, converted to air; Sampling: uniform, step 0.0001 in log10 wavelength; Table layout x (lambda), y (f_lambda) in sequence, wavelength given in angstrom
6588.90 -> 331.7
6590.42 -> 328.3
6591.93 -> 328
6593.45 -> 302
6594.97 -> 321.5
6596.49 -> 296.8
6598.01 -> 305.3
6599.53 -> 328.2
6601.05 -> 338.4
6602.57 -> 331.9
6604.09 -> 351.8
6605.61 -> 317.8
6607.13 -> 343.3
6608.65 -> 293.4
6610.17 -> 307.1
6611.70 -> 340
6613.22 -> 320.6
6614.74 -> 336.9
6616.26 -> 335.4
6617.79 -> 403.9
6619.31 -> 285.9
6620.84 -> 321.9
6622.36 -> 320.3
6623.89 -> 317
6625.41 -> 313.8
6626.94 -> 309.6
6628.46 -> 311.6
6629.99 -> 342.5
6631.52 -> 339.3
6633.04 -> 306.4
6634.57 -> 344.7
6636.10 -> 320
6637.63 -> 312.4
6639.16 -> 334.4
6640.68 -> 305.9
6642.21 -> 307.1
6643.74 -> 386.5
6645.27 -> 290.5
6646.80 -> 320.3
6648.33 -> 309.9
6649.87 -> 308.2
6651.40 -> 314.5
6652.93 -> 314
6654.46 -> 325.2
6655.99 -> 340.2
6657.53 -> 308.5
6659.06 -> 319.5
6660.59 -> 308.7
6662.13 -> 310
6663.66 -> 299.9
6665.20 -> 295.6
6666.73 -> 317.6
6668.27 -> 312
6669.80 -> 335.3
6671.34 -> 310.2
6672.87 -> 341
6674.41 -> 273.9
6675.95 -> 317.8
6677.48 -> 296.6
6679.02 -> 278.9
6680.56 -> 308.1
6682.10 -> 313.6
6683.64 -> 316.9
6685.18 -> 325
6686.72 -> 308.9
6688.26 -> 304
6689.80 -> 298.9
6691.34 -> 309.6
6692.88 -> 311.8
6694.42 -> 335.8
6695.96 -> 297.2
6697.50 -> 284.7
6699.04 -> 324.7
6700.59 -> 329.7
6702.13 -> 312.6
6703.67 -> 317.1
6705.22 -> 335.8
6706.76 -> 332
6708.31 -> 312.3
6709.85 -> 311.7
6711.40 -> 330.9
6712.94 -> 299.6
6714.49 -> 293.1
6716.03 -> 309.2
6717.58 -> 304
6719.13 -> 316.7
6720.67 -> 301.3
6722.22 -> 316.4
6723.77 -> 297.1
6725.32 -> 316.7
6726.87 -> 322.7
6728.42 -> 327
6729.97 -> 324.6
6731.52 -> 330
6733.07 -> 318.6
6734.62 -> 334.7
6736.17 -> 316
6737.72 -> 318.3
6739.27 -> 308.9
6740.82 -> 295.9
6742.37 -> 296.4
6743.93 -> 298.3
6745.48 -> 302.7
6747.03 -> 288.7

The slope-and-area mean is 749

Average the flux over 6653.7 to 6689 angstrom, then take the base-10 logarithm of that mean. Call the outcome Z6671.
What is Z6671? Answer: 2.49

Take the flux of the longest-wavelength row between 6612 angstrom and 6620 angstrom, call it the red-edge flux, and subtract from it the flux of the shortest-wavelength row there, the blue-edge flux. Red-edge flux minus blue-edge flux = -35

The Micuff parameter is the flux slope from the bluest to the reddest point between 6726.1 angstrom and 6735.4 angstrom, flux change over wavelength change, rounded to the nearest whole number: 2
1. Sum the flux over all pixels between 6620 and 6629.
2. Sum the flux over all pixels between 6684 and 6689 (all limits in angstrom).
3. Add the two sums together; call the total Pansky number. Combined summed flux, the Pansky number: 2832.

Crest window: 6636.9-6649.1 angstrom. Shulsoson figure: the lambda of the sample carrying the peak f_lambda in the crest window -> 6643.74 angstrom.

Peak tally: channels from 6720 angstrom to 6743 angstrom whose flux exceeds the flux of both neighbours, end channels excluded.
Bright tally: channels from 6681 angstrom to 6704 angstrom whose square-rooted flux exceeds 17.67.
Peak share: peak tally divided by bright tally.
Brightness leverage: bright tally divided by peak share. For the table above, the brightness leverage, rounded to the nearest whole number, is 13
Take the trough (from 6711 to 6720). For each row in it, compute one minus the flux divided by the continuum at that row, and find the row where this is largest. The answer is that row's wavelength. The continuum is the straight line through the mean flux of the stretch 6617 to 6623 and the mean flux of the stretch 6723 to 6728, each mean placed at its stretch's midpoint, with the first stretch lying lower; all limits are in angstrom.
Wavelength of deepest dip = 6714.49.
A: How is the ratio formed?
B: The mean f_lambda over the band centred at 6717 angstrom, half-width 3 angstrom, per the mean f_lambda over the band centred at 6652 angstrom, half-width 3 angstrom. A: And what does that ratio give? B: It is 0.97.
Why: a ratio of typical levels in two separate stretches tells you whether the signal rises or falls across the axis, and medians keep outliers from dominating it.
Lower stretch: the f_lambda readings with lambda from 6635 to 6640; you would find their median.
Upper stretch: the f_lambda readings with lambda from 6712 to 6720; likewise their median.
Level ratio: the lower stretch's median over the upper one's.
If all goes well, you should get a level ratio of 1.05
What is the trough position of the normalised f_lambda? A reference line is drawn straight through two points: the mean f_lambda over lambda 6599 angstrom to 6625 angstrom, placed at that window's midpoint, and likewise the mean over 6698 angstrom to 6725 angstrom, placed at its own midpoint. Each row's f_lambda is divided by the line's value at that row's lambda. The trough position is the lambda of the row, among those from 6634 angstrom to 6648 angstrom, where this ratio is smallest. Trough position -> 6645.27 angstrom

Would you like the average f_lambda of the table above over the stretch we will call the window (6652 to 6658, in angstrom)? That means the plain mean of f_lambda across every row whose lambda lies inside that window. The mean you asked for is 322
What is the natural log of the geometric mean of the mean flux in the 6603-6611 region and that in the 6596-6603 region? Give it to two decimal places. 5.77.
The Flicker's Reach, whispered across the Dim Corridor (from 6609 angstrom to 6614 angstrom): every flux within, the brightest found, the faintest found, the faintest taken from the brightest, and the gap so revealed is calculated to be 33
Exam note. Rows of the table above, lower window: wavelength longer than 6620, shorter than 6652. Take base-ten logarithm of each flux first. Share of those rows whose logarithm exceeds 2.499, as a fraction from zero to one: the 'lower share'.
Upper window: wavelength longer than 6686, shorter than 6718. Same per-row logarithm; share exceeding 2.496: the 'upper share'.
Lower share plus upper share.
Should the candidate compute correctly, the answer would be 0.81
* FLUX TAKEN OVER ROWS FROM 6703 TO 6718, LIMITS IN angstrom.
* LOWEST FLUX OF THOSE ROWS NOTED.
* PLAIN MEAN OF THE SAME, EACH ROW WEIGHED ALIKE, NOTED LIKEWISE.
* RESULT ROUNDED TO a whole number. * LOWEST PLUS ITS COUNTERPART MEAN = 608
